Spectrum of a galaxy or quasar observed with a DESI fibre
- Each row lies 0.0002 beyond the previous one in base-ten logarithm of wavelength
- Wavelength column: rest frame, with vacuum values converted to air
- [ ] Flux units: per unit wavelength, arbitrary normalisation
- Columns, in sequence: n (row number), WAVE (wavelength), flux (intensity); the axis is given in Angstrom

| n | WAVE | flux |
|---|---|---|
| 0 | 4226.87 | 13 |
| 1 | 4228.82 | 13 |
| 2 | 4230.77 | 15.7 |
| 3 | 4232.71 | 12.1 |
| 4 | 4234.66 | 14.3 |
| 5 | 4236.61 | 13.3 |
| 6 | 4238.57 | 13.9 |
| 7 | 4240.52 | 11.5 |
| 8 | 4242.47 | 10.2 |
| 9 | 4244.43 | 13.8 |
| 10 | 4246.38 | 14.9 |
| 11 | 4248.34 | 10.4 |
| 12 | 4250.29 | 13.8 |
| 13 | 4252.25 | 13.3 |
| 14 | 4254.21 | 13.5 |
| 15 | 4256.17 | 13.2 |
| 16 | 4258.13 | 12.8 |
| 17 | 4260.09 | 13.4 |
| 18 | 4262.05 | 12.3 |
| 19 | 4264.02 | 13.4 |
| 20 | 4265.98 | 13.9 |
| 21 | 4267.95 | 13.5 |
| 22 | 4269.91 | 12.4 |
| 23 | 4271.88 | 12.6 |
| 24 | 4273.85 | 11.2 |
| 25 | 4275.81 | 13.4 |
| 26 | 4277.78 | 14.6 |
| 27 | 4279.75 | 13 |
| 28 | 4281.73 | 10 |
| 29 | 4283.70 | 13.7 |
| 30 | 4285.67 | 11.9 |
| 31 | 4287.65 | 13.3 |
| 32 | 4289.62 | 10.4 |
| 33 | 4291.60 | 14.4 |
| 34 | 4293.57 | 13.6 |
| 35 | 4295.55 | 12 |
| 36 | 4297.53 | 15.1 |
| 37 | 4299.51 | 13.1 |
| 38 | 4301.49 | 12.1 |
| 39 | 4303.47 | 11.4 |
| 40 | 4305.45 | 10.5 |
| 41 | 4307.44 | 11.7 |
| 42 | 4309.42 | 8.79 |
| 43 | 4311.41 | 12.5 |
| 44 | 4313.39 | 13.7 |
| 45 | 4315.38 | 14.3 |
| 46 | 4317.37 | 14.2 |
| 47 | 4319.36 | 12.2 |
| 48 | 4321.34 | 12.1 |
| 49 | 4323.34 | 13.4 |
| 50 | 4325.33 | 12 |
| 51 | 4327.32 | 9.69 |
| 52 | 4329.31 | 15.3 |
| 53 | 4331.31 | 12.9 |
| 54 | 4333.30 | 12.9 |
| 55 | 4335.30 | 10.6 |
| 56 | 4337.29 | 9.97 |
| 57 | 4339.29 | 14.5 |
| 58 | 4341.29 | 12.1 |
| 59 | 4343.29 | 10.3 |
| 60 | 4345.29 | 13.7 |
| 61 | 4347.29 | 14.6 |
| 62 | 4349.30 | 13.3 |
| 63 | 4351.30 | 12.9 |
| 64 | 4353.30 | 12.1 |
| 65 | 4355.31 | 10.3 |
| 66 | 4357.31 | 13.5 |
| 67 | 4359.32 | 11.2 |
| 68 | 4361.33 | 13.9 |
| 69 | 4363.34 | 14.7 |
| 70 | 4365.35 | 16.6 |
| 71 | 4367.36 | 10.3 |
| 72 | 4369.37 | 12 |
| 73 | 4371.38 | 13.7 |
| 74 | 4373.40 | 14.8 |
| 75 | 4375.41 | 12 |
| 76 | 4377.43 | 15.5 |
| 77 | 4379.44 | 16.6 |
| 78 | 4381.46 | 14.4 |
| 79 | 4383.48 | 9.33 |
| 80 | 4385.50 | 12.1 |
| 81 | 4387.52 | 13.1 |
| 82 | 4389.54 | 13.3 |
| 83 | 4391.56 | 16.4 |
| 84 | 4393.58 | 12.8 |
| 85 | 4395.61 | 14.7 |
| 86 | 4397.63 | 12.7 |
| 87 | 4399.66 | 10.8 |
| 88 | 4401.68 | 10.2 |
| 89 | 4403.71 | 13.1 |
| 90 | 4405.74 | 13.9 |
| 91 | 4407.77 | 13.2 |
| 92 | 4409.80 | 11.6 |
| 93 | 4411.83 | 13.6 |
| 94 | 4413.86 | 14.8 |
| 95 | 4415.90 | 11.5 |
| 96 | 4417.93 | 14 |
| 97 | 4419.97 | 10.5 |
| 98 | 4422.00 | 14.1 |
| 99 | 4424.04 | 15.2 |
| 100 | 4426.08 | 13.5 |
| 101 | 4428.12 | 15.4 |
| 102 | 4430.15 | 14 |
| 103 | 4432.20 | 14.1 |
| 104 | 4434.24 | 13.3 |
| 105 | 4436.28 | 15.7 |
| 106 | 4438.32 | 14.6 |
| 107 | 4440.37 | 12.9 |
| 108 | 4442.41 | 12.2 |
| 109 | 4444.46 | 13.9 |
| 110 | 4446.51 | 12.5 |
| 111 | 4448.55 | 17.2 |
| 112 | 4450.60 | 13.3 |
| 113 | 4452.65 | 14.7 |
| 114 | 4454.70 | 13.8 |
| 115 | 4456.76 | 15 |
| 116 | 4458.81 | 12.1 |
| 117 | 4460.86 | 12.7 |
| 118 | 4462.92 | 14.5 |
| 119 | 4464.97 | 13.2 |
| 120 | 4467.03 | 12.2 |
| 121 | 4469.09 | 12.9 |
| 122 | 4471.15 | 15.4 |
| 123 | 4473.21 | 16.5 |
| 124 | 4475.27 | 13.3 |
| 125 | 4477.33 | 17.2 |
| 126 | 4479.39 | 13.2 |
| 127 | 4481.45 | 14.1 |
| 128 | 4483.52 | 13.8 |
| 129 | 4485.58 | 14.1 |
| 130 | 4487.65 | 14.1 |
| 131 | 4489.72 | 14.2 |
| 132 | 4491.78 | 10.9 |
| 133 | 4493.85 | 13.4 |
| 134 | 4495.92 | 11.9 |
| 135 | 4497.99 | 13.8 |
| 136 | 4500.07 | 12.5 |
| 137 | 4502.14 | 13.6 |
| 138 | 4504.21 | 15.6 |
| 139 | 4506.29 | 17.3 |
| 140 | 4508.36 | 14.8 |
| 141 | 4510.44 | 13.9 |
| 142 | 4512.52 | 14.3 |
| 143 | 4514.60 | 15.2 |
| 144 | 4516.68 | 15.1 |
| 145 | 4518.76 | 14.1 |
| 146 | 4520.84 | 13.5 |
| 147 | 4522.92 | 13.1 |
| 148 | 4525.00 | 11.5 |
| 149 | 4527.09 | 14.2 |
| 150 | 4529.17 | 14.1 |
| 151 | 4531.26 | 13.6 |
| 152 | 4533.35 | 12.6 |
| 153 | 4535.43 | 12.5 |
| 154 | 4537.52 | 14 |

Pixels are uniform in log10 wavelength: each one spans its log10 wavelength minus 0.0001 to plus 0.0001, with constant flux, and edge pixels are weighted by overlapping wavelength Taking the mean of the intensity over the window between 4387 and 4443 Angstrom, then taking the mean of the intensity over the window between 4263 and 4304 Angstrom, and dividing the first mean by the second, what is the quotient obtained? 1.05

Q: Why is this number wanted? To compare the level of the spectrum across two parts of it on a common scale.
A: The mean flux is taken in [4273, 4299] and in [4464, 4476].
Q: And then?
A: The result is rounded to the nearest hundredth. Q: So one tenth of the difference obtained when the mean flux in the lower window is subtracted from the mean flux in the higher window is 0.11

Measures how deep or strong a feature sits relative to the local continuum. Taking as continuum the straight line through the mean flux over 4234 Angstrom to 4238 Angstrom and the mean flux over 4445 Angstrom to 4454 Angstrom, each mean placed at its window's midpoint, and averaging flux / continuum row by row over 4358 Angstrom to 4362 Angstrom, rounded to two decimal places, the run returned 0.89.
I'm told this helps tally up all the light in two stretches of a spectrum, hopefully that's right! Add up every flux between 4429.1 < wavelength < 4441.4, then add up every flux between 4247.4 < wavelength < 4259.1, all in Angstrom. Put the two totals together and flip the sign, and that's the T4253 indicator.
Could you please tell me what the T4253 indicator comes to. -162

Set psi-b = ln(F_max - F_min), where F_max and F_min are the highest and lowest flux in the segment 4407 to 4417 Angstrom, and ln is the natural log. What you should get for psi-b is 1.19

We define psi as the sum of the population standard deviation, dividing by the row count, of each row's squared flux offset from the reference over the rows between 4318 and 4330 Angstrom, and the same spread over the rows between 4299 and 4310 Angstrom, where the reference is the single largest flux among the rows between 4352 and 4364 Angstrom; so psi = 19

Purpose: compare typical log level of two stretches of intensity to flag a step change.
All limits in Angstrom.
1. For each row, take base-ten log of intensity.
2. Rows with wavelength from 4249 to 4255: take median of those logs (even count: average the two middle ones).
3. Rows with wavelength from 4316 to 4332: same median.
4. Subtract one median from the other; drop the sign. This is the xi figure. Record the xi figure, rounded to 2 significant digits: 0.032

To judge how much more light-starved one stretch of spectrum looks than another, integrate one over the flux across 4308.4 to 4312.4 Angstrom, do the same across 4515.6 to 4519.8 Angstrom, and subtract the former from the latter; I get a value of -0.099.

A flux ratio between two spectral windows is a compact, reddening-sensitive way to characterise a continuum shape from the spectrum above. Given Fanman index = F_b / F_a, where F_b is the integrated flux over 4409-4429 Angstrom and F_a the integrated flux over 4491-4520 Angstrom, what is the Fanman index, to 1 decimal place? 0.7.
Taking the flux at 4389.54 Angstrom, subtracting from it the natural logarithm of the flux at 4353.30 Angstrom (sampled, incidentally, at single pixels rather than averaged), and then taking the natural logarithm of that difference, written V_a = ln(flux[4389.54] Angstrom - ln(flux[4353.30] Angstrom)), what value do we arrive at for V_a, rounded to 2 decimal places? 2.38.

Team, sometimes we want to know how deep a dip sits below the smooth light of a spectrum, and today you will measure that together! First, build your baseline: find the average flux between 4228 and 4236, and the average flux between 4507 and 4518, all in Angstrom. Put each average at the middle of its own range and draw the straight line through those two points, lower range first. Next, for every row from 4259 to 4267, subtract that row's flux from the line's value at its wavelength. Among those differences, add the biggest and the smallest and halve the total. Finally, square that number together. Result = 0.6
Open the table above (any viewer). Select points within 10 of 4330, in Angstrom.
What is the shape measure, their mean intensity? 12.3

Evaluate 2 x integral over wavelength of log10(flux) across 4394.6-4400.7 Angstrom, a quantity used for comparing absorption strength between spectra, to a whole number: 13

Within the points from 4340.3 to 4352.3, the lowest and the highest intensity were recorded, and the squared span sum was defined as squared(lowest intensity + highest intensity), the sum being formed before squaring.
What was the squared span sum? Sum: 620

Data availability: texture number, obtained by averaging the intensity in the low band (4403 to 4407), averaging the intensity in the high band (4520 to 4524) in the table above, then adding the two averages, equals 26.8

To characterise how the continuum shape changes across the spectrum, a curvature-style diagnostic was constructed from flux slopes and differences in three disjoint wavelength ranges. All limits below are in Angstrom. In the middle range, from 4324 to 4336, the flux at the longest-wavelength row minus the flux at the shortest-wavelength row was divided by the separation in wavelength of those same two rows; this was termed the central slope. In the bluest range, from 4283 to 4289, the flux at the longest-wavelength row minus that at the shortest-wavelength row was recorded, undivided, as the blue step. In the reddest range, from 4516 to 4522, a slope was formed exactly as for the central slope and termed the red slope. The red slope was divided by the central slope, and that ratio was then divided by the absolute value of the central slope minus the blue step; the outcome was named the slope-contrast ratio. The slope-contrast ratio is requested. 10.6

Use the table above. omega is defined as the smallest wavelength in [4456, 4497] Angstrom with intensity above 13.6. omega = 4456.76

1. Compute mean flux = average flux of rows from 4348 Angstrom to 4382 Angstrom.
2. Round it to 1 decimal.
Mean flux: 13.4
